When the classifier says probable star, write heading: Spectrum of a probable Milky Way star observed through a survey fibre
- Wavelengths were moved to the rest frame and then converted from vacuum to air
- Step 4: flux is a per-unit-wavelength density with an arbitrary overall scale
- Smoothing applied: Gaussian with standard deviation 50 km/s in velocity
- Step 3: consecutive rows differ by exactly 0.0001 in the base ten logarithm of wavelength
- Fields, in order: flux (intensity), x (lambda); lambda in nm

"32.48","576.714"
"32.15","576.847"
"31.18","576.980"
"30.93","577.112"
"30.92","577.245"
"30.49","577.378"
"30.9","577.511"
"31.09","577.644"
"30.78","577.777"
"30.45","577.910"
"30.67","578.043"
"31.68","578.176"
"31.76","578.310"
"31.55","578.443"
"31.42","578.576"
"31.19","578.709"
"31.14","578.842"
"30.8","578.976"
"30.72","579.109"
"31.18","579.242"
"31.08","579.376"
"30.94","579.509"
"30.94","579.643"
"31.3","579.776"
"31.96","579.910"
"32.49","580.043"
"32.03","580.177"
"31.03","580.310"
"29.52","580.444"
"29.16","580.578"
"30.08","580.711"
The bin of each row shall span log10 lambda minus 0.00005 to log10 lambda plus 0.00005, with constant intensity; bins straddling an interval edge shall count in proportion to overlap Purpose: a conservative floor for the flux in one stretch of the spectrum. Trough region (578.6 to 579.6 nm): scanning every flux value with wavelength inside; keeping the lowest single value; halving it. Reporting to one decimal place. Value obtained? 15.4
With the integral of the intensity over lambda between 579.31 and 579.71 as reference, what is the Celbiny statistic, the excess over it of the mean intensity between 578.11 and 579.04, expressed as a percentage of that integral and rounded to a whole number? 153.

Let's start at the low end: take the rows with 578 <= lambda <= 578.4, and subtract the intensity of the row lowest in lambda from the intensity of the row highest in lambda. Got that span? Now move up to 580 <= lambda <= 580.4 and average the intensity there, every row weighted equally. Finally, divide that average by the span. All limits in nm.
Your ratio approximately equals 29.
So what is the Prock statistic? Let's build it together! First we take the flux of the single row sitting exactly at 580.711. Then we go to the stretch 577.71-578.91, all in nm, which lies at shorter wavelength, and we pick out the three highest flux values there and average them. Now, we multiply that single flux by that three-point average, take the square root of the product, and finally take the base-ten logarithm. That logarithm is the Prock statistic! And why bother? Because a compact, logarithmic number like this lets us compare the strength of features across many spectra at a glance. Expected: 1.49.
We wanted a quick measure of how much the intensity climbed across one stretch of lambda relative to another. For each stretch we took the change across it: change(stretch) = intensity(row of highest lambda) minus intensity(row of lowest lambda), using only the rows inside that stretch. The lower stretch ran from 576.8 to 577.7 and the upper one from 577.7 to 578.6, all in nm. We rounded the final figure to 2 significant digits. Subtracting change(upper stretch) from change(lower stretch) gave -1.7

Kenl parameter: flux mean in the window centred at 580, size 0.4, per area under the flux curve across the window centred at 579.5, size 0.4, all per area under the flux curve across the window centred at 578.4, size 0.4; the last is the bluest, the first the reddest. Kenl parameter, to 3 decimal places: 0.205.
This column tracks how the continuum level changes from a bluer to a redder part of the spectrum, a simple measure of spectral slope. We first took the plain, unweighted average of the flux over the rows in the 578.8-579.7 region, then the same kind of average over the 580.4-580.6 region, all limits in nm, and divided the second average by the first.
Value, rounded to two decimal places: 0.95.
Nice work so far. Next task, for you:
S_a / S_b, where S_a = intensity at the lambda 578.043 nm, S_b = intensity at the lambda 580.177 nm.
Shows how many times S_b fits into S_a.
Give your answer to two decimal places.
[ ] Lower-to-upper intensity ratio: 0.96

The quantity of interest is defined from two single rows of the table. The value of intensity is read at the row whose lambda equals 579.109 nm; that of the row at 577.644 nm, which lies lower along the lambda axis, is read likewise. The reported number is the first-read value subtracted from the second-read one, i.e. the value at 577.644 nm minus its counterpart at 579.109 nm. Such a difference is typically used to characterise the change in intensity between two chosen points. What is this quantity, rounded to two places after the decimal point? 0.37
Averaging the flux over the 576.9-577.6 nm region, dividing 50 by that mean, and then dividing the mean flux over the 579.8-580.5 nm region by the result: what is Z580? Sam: 19.4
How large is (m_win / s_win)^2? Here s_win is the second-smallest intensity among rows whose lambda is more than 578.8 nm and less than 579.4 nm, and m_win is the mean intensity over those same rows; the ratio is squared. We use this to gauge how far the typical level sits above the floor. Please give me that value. 1.01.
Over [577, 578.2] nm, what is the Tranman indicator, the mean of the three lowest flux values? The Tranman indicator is 30.5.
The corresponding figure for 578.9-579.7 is 30.8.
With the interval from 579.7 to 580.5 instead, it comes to 30.6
